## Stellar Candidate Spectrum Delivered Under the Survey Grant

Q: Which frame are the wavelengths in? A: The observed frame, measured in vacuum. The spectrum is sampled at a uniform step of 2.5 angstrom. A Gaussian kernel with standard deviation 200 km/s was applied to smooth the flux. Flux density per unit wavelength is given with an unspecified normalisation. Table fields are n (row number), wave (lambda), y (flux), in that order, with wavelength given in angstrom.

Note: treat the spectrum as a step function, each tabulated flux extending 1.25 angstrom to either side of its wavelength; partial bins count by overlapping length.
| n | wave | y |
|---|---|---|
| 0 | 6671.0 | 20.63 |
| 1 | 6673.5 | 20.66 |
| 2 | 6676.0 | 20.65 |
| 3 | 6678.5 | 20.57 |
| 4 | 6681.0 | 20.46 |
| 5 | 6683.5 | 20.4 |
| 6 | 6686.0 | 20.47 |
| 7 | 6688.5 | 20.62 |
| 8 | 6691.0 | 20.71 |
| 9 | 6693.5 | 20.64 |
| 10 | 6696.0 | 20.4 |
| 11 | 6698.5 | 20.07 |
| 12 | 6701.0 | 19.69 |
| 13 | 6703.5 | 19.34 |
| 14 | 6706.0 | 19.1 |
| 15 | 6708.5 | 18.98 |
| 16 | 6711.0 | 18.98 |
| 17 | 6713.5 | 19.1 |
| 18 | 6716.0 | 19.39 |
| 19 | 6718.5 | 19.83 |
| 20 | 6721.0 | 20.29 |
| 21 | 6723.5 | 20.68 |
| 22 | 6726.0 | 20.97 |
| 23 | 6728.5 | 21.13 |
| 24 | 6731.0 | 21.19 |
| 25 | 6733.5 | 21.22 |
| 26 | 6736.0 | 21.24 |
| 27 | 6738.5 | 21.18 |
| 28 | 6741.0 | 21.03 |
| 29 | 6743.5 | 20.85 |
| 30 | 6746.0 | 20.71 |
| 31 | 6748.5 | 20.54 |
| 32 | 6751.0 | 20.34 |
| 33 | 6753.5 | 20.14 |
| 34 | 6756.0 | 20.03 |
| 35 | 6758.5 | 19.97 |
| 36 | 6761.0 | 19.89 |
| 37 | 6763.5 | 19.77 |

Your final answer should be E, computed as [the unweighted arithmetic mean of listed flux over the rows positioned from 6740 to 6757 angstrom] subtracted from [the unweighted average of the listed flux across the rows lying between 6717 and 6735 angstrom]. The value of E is 0.2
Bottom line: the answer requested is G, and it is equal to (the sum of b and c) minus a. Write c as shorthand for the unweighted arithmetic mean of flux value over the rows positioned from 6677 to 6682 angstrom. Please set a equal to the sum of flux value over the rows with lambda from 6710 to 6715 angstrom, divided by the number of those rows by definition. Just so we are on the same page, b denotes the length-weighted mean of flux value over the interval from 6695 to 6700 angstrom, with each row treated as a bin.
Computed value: 21.7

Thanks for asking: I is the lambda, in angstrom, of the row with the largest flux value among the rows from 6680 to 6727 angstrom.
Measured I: 6726.0 angstrom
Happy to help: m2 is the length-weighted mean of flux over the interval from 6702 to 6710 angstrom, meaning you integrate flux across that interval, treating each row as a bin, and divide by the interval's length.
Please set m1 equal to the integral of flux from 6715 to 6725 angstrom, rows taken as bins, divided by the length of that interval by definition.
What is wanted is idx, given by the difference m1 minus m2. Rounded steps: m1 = 20.09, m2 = 19.2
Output 0.9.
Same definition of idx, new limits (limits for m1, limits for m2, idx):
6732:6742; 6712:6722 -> 1.6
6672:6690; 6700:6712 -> 1.3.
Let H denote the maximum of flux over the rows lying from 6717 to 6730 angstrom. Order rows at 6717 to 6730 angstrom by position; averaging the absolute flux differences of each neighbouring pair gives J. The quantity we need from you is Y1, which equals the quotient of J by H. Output 0.015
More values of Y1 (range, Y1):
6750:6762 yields 0.006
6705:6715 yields 0.004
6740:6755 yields 0.008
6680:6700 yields 0.007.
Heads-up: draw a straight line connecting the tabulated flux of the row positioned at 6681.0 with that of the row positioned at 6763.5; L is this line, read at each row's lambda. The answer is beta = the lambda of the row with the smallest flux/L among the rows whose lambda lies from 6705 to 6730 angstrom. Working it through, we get 6708.5 angstrom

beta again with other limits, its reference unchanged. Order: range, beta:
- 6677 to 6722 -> 6708.5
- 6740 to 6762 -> 6761.0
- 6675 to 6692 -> 6683.5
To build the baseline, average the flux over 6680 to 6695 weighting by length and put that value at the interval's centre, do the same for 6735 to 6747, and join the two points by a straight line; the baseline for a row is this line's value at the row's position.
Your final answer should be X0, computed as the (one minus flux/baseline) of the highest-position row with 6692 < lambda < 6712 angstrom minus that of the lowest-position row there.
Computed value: 0.087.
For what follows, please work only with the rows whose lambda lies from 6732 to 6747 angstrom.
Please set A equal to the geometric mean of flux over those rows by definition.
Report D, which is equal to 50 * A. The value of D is 1052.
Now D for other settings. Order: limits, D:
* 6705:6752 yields 1017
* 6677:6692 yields 1027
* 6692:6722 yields 982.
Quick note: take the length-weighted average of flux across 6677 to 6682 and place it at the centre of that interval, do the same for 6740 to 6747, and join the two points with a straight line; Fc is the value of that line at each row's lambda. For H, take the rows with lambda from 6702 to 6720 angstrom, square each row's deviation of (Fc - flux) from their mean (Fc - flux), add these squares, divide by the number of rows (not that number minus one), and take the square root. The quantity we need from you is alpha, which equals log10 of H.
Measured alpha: -0.57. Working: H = 0.27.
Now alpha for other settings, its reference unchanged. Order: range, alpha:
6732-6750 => -0.55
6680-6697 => -0.96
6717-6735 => -0.33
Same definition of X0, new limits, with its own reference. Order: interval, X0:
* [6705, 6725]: -0.069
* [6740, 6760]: 0.057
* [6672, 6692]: 0.005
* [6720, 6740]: -0.036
